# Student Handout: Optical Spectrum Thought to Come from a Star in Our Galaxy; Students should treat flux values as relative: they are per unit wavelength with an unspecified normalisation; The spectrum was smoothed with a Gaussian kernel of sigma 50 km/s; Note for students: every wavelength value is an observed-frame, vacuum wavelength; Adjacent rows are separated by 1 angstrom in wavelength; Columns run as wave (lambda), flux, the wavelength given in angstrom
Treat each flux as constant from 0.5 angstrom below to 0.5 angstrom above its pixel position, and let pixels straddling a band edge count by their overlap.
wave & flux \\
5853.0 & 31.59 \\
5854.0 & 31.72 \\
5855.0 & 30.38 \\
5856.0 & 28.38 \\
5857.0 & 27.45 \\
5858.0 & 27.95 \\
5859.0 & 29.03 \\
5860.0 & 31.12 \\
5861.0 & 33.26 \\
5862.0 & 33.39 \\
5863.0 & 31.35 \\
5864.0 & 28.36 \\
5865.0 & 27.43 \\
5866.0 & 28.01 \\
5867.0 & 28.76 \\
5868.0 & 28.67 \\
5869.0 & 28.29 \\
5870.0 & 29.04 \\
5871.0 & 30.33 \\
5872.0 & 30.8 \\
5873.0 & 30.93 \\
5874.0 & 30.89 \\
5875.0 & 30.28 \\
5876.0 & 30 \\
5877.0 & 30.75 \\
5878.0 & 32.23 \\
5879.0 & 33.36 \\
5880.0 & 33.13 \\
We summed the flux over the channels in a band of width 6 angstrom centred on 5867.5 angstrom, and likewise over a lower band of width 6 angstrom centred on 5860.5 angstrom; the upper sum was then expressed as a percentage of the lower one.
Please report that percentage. 91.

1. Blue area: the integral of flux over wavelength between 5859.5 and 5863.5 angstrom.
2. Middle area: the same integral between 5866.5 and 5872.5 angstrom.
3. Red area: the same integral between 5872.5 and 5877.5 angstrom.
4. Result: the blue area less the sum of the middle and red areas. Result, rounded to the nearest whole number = -200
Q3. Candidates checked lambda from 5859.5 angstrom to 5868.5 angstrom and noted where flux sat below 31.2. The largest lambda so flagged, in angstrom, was 5868.0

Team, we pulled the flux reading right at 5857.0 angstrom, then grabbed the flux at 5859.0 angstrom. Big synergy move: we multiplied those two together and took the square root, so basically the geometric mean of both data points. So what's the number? 28.2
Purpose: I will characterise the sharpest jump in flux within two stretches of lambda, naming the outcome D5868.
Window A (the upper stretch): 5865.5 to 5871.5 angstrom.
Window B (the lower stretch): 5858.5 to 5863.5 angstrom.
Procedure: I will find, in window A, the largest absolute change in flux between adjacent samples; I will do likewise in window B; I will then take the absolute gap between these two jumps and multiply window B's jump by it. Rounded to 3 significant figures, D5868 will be 1.82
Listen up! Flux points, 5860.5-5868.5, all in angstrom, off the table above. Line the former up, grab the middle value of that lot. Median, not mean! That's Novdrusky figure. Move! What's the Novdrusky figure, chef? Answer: 28.7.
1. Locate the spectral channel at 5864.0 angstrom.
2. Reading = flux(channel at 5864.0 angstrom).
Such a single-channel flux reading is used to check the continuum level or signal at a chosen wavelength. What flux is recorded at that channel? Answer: 28.36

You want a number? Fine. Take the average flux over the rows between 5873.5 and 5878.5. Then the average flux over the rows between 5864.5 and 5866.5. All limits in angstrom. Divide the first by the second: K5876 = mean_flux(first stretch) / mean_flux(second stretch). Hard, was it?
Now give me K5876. 1.11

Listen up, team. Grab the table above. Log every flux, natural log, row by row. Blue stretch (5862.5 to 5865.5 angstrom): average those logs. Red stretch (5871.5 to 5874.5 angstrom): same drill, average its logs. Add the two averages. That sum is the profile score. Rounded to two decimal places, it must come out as 6.80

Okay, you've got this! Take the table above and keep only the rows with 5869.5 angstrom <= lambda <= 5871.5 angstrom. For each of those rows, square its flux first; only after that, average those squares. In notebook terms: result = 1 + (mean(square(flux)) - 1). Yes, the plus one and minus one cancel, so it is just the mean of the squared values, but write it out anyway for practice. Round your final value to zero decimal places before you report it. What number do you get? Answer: 882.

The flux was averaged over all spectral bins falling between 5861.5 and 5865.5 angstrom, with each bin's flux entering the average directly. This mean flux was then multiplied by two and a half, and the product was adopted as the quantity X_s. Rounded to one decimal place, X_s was 75.3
